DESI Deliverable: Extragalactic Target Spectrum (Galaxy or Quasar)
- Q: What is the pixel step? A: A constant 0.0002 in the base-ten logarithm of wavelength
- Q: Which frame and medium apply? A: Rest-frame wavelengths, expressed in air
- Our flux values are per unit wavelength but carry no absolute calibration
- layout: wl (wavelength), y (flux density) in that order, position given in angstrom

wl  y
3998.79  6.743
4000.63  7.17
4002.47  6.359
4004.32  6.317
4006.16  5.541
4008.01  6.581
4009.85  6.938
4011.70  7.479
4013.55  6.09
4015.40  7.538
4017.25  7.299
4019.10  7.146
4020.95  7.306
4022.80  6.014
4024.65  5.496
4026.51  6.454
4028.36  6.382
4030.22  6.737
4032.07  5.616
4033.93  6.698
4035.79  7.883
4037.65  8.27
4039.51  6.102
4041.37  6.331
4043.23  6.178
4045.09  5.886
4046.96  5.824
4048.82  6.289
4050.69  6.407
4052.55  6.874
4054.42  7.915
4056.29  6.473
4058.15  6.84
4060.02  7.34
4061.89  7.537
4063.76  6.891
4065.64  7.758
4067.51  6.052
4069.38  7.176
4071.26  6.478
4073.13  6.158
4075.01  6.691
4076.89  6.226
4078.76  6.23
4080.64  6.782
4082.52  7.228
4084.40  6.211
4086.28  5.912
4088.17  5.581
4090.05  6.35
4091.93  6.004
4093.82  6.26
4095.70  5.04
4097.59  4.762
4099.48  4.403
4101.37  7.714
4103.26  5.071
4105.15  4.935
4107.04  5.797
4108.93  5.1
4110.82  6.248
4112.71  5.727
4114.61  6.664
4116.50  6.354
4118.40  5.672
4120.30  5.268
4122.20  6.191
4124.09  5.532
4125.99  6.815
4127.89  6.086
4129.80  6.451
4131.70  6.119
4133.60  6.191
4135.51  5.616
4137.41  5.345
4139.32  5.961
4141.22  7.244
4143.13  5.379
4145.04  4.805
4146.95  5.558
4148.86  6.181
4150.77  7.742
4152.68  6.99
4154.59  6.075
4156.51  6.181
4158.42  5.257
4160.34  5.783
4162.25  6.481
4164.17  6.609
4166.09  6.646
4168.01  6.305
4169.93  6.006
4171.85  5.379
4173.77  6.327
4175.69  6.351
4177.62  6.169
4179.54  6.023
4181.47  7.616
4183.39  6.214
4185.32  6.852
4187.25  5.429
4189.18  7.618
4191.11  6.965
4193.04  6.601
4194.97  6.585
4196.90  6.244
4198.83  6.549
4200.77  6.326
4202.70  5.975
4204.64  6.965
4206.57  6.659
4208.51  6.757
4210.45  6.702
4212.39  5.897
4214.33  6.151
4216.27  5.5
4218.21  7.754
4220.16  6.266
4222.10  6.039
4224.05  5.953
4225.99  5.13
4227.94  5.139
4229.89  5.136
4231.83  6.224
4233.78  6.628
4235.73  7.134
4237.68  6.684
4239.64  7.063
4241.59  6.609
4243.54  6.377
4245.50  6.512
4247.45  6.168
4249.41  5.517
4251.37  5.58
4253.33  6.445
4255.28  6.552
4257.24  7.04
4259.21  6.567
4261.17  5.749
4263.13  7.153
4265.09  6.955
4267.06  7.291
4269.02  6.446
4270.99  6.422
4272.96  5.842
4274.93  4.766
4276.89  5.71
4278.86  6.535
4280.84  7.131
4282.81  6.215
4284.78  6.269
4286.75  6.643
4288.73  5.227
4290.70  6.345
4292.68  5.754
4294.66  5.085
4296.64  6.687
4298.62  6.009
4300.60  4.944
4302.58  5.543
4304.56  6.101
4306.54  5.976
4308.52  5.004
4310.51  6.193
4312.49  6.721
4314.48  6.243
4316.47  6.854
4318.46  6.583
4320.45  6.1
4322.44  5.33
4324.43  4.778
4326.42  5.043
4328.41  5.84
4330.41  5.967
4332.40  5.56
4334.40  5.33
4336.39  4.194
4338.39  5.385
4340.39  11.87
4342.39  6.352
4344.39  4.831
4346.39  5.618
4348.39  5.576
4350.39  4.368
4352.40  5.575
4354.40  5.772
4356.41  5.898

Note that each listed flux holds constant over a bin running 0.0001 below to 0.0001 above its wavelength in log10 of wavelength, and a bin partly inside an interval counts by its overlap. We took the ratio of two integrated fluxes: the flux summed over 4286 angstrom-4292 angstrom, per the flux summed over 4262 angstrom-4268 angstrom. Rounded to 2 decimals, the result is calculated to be 0.85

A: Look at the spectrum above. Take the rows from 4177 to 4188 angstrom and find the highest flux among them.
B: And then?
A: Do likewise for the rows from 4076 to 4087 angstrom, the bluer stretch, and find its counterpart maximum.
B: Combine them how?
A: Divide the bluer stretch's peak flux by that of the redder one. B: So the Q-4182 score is 0.95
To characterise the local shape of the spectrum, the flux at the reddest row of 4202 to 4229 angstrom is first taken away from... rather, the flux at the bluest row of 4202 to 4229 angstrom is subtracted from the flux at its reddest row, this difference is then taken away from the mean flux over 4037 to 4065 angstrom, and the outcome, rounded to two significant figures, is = 7.6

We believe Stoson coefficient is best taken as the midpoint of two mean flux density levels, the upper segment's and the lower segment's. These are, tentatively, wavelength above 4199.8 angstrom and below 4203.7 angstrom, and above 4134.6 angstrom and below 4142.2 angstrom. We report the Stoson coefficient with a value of 6.1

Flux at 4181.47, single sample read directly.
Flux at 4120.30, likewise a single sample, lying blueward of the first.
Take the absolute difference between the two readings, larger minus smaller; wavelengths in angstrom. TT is 2.3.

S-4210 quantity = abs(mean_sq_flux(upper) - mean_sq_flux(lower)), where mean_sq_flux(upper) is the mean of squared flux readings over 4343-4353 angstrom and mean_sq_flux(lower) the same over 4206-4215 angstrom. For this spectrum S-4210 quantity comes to 14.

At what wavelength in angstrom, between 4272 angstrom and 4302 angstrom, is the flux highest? 4280.84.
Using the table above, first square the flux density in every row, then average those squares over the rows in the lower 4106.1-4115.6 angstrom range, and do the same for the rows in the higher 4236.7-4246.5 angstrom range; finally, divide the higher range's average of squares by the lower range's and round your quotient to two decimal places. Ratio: 1.26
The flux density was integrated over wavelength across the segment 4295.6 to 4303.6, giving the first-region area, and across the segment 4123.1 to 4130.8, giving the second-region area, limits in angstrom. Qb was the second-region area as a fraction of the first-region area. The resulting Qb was 1.03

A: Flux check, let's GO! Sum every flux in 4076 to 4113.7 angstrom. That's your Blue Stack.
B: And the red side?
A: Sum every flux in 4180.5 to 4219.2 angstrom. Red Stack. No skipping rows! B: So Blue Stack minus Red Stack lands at -13.8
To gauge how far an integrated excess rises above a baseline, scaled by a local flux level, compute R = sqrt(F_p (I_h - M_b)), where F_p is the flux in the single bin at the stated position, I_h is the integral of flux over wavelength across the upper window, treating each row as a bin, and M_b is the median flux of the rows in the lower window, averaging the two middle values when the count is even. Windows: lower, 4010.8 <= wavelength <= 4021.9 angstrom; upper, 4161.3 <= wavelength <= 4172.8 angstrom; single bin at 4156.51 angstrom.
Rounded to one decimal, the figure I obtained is 20.0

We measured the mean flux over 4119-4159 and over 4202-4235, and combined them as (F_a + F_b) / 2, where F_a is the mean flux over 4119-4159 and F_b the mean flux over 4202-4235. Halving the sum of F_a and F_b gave 6.11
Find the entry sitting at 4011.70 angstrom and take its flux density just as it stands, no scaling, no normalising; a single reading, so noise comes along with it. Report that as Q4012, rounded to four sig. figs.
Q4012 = 7.479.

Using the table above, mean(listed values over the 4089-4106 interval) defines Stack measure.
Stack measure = 5.6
